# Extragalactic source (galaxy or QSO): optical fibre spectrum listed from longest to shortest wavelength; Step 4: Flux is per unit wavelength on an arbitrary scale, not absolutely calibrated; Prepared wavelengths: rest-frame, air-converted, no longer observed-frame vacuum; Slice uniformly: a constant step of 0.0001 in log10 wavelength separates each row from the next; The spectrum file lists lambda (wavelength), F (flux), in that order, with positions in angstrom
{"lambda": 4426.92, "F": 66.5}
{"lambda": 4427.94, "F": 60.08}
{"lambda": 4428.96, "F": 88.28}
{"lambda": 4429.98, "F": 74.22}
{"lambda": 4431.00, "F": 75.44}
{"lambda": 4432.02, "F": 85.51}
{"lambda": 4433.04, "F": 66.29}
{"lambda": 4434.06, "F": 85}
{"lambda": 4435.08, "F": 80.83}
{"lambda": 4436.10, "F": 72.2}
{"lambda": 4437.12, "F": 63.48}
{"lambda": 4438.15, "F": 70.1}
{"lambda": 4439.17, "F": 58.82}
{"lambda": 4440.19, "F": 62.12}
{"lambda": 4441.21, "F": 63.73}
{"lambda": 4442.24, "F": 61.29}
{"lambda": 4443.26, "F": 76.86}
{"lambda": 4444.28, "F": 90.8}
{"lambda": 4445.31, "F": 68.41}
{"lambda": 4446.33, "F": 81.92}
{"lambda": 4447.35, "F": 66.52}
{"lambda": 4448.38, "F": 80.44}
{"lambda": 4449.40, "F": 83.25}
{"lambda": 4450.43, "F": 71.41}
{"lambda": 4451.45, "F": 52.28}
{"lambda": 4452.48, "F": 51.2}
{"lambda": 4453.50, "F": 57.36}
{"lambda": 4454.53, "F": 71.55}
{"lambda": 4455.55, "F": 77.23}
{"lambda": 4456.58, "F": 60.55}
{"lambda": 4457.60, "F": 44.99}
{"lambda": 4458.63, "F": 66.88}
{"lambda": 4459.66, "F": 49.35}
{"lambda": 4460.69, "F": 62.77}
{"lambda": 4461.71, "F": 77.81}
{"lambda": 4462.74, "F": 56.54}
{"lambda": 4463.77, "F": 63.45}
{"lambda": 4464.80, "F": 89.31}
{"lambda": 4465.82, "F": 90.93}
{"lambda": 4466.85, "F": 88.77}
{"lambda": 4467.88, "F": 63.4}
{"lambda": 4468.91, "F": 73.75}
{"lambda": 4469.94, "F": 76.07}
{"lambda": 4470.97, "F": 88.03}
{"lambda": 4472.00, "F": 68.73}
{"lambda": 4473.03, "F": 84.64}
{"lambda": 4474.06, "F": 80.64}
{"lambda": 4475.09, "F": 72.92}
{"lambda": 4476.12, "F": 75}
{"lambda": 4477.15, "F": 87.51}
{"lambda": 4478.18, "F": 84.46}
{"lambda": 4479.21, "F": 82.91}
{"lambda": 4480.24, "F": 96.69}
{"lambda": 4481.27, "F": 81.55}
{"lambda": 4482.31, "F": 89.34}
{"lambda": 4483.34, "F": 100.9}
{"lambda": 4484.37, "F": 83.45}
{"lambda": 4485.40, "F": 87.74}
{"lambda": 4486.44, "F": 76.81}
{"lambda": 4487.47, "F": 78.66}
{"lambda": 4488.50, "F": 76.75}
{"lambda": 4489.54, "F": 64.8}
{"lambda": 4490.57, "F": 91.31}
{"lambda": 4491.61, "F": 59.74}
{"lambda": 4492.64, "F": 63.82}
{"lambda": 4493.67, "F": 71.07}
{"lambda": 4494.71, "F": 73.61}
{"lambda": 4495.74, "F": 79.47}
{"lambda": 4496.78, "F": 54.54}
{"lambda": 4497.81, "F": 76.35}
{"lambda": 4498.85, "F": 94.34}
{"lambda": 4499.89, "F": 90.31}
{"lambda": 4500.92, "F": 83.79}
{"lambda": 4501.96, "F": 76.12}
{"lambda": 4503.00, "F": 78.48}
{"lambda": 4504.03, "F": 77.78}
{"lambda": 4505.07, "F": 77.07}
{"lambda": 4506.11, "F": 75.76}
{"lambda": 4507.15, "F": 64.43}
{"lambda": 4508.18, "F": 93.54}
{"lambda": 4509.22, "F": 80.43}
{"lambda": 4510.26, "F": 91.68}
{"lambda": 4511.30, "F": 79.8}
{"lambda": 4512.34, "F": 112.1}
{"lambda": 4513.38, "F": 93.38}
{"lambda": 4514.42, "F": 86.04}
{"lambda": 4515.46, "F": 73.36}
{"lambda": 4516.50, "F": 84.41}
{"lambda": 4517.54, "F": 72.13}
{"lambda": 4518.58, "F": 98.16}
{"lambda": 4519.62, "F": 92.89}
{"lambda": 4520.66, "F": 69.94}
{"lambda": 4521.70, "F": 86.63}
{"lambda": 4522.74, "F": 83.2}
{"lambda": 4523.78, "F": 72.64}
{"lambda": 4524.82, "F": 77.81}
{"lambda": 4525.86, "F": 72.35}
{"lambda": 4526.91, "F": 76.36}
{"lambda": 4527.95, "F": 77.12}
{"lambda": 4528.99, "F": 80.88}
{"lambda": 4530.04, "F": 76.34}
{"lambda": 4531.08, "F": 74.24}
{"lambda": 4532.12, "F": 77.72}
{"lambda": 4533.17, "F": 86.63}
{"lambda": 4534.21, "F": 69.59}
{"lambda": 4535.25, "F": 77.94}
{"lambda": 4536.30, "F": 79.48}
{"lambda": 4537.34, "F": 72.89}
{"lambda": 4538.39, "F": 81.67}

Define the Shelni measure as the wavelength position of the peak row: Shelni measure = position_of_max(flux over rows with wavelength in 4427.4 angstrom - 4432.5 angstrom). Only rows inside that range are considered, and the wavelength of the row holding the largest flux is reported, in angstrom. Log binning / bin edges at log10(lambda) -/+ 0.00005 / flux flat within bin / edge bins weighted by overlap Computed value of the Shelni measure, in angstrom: 4428.96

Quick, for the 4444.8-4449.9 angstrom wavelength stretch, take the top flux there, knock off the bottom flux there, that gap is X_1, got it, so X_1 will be 17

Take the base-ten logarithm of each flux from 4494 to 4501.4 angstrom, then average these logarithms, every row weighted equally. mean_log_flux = 1.89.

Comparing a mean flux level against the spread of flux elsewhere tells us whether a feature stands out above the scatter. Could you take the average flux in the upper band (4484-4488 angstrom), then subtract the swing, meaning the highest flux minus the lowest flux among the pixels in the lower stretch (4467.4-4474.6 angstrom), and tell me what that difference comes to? 57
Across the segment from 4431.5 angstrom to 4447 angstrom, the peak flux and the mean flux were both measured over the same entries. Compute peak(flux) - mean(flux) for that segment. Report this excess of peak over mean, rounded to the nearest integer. 18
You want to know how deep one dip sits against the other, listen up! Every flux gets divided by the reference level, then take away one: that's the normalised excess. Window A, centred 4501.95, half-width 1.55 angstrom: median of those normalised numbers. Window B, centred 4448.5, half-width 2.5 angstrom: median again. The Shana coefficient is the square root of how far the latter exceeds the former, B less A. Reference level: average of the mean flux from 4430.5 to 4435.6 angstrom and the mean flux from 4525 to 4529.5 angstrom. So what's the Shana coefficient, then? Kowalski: 0.16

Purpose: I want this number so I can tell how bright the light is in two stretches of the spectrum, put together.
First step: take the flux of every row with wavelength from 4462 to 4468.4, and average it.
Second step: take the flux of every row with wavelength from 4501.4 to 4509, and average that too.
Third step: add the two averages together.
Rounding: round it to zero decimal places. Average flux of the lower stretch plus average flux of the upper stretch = 153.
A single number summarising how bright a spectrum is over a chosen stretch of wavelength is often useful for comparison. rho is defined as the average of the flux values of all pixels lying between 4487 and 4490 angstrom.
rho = 73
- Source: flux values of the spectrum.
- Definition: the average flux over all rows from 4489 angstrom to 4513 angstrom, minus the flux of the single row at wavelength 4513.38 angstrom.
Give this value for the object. -15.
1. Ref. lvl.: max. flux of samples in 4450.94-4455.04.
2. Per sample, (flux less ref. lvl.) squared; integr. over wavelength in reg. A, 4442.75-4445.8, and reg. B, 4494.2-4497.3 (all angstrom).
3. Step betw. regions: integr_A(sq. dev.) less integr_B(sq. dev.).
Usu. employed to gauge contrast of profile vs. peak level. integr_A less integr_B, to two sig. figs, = 49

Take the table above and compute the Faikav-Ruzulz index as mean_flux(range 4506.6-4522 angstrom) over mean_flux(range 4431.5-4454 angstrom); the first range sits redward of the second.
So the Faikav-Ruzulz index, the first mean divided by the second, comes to 1.21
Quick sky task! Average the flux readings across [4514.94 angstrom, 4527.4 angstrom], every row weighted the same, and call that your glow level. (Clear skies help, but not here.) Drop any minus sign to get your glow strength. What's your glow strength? 80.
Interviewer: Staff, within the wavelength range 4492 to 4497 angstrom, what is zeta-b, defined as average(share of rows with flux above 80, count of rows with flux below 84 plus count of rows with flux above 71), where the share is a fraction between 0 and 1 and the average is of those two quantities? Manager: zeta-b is 4.0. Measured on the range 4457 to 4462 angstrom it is 3.0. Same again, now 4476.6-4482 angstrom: 4.0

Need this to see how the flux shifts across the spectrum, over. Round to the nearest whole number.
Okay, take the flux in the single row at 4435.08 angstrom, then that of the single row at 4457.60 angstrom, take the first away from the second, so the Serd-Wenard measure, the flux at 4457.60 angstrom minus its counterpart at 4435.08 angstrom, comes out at -36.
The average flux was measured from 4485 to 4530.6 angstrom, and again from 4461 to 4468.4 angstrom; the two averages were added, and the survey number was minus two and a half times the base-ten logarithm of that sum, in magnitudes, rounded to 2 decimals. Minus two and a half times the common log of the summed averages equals -5.48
